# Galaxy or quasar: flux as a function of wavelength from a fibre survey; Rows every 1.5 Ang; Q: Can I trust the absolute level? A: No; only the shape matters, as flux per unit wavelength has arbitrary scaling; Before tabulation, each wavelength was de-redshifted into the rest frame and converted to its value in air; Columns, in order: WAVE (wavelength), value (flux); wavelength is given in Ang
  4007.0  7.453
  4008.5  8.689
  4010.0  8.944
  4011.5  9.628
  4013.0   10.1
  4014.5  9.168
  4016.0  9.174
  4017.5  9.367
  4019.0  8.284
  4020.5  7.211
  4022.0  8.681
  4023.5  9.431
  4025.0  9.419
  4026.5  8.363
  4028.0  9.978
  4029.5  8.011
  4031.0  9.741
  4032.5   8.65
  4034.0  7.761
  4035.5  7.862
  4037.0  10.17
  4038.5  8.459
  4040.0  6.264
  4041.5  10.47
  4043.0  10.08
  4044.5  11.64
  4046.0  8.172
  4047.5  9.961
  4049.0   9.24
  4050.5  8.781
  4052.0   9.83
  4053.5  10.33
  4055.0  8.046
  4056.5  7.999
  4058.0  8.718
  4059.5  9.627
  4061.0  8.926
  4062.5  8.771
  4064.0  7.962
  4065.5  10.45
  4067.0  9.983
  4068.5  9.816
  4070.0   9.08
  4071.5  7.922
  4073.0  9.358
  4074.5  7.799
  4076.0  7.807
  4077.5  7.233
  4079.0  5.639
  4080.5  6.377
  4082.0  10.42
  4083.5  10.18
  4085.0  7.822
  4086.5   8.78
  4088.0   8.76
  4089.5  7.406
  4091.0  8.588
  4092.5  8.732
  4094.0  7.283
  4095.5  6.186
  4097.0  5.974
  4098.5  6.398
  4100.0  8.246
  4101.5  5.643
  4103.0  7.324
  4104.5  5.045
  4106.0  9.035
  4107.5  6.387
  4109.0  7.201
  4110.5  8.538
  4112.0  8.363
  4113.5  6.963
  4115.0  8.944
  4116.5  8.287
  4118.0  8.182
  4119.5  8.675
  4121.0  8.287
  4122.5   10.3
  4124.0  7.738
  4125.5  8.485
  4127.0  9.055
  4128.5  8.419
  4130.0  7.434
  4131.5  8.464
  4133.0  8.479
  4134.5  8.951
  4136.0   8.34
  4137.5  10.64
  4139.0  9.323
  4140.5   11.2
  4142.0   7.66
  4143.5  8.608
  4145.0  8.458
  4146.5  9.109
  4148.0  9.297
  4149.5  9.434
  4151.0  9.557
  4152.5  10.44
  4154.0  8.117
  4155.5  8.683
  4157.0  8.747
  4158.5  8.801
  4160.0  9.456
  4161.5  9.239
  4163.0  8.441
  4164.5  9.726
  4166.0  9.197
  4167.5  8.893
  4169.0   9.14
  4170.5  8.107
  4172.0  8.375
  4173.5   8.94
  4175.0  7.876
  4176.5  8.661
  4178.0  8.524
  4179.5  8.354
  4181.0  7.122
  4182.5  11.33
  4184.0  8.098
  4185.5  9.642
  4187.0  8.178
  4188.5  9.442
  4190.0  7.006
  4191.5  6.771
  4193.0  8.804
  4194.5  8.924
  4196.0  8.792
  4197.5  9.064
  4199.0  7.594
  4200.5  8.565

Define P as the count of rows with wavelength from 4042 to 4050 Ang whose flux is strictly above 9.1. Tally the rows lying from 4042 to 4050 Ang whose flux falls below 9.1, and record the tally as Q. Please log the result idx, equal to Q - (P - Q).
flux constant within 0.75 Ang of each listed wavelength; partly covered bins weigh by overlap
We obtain -2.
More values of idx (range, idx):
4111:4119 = 10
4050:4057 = 4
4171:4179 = 10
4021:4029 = 1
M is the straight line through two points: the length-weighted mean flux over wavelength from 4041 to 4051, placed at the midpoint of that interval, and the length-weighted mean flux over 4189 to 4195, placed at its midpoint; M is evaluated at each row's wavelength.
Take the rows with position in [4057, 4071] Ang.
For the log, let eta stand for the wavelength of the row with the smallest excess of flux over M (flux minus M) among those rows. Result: 4064.0 Ang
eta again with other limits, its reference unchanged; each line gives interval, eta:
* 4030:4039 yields 4034.0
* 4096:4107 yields 4104.5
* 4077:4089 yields 4079.0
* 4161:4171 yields 4170.5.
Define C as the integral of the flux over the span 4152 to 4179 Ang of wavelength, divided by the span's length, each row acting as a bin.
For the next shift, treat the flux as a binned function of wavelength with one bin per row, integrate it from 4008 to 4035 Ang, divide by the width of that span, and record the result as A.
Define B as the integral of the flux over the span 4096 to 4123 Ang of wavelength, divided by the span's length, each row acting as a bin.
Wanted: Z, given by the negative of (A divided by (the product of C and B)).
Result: -0.132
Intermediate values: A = 8.91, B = 7.62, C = 8.83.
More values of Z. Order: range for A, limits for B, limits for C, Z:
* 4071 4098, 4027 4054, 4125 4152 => -0.096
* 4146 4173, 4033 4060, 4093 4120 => -0.135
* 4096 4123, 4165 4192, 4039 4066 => -0.097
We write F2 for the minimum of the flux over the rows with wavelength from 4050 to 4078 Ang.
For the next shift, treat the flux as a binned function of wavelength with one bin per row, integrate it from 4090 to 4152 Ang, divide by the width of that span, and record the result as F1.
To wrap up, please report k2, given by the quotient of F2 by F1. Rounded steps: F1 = 8.2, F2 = 7.233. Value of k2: 0.88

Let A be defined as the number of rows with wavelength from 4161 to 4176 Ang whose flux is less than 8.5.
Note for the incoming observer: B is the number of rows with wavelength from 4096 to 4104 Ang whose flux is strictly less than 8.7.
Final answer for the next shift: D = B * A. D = 20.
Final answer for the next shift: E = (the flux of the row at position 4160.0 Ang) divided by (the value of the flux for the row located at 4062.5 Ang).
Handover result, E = 1.08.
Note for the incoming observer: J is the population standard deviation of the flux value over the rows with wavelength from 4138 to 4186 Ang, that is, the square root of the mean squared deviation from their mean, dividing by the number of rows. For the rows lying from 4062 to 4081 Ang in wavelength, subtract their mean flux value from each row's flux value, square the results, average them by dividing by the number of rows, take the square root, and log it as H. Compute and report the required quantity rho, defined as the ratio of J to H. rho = 0.65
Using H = 1.37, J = 0.89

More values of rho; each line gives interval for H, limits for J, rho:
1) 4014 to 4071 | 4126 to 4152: 0.88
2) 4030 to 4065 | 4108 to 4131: 0.68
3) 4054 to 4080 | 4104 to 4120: 1.04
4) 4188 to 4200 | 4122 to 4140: 0.94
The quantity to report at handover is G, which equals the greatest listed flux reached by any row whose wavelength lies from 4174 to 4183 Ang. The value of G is 11.33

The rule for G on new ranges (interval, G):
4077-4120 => 10.42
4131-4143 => 11.2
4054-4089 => 10.45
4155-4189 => 11.33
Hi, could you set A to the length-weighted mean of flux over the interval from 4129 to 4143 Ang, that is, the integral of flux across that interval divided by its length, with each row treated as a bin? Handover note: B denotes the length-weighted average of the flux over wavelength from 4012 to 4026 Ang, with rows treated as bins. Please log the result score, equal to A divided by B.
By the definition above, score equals 0.99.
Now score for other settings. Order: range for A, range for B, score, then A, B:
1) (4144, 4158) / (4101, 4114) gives 1.26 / 9.08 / 7.2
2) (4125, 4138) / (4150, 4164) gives 0.95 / 8.66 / 9.1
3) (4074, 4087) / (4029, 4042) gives 0.93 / 8.00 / 8.6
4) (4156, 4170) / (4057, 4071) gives 0.98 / 9.05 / 9.2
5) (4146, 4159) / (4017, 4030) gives 1.04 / 9.14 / 8.8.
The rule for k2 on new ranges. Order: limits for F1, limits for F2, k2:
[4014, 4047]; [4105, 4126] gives 0.72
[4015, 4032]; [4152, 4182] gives 0.80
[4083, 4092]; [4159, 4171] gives 0.95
